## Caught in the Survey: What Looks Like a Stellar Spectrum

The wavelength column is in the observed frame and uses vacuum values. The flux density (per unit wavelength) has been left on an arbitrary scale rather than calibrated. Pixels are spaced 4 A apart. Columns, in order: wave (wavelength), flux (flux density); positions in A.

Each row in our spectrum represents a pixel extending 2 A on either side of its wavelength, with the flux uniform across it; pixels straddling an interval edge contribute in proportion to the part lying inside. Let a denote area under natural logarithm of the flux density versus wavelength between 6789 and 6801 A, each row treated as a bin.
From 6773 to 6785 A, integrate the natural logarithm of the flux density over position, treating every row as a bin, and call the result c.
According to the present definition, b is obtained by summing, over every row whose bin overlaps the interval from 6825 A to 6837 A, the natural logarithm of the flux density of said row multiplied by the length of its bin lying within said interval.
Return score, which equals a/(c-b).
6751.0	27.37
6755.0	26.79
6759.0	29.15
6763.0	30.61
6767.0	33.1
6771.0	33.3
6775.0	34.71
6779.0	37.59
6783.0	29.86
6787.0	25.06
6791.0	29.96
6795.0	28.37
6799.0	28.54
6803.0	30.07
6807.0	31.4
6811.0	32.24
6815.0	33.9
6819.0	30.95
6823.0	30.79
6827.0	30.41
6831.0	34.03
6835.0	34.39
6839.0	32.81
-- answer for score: 112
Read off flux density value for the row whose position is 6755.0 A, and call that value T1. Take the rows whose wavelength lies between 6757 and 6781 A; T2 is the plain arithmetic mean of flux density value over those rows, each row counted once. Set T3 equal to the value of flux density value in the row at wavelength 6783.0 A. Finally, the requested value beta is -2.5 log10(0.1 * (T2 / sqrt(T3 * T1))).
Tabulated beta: 2.33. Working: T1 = 26.79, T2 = 33.1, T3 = 29.86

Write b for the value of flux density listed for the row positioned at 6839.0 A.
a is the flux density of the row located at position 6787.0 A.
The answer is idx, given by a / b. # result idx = 0.76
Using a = 25.06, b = 32.81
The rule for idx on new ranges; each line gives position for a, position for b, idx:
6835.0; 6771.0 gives 1.03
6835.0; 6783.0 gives 1.15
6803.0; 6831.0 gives 0.88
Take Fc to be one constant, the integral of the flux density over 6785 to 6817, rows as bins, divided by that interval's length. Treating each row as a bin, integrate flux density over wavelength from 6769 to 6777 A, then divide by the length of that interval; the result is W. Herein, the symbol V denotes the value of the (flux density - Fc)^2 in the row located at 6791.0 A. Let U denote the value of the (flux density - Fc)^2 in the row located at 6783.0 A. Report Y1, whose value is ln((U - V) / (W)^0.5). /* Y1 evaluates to -6.8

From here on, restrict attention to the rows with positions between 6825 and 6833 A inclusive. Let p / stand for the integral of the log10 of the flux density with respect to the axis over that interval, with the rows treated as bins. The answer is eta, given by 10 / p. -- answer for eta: 0.829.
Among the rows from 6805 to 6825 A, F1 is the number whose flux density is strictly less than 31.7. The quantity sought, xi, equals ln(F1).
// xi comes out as 1.10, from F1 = 3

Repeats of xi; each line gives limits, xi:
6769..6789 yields 0.69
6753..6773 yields 1.10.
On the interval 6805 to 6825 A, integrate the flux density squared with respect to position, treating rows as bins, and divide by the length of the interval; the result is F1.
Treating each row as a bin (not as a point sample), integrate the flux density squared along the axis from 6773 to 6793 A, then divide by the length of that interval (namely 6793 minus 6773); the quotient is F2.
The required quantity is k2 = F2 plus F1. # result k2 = 2023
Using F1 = 1016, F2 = 1007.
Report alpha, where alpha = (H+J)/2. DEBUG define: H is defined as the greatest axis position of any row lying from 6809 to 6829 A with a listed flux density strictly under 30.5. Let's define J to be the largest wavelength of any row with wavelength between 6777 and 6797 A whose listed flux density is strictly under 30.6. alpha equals 6811 A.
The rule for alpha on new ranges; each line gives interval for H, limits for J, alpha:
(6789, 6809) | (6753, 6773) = 6781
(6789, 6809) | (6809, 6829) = 6815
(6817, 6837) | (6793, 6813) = 6815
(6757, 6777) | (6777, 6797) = 6777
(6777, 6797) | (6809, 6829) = 6811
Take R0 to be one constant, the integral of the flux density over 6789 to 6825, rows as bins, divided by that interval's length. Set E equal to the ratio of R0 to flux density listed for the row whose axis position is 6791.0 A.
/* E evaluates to 1.02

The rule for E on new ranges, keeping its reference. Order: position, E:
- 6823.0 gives 1.00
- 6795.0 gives 1.08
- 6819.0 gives 0.99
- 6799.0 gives 1.08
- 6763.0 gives 1.00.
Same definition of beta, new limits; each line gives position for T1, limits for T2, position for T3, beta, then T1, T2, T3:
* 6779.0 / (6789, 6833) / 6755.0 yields 2.53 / 37.59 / 31.0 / 26.79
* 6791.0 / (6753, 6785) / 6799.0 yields 2.41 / 29.96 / 31.9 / 28.54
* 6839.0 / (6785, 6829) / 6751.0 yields 2.49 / 32.81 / 30.2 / 27.37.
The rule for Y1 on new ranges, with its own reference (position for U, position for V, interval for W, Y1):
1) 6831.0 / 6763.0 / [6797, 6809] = 1.1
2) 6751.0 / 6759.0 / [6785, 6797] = 0.1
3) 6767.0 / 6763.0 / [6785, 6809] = 0.6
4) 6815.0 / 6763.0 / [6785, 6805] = 1.0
